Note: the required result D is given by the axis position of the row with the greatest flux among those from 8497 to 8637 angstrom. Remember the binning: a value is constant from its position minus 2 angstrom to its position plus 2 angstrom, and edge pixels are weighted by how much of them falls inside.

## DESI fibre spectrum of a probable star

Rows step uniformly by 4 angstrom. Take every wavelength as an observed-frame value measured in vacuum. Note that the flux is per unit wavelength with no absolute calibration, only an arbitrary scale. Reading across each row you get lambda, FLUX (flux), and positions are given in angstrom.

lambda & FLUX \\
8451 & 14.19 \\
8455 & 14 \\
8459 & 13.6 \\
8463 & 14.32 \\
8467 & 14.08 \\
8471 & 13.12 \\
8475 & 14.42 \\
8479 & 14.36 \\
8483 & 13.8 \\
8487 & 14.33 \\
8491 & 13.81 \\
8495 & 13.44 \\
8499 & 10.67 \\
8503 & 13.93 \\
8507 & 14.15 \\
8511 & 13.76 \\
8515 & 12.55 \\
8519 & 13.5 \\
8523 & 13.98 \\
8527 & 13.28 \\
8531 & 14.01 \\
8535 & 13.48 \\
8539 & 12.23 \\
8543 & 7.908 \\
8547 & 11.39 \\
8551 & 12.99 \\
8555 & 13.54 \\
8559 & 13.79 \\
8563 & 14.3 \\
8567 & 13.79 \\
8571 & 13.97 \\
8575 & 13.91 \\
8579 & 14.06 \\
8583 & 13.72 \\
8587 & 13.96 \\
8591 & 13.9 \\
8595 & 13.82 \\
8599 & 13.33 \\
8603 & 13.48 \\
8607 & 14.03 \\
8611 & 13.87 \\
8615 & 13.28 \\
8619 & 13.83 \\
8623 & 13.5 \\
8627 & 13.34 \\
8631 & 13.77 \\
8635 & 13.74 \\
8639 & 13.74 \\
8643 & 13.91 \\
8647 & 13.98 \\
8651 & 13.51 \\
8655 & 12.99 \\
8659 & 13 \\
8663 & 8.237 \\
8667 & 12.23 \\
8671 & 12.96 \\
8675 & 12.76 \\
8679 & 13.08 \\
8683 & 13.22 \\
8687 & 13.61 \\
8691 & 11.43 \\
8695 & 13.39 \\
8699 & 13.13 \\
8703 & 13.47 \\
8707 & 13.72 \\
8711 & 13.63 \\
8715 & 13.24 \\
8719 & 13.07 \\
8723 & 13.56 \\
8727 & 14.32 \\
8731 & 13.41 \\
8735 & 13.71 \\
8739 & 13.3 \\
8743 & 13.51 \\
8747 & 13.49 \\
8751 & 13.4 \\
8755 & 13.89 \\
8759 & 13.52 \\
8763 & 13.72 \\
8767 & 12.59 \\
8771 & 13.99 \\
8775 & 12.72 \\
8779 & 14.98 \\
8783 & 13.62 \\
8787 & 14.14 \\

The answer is 8563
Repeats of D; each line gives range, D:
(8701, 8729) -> 8727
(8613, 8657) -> 8647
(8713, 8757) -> 8727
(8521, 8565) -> 8563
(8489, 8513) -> 8507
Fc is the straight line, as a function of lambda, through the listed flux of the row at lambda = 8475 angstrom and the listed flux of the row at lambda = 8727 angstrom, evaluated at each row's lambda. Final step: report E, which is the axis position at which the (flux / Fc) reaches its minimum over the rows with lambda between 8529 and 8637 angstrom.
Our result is 8543 angstrom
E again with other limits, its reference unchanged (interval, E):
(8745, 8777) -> 8767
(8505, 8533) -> 8515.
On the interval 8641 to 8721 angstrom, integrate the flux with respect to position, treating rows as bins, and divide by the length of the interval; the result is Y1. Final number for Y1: 12.9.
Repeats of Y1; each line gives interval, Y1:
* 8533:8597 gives 13.2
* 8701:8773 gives 13.5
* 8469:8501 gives 13.5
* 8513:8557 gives 12.6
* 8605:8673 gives 13.2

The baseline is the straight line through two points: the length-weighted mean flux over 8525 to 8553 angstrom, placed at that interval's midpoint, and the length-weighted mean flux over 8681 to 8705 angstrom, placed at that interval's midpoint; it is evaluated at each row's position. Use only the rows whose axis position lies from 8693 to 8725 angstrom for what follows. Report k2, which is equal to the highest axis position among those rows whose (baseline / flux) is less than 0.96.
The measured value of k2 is 8707 angstrom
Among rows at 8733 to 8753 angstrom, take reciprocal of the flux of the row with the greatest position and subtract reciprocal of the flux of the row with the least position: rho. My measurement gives 0.0017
